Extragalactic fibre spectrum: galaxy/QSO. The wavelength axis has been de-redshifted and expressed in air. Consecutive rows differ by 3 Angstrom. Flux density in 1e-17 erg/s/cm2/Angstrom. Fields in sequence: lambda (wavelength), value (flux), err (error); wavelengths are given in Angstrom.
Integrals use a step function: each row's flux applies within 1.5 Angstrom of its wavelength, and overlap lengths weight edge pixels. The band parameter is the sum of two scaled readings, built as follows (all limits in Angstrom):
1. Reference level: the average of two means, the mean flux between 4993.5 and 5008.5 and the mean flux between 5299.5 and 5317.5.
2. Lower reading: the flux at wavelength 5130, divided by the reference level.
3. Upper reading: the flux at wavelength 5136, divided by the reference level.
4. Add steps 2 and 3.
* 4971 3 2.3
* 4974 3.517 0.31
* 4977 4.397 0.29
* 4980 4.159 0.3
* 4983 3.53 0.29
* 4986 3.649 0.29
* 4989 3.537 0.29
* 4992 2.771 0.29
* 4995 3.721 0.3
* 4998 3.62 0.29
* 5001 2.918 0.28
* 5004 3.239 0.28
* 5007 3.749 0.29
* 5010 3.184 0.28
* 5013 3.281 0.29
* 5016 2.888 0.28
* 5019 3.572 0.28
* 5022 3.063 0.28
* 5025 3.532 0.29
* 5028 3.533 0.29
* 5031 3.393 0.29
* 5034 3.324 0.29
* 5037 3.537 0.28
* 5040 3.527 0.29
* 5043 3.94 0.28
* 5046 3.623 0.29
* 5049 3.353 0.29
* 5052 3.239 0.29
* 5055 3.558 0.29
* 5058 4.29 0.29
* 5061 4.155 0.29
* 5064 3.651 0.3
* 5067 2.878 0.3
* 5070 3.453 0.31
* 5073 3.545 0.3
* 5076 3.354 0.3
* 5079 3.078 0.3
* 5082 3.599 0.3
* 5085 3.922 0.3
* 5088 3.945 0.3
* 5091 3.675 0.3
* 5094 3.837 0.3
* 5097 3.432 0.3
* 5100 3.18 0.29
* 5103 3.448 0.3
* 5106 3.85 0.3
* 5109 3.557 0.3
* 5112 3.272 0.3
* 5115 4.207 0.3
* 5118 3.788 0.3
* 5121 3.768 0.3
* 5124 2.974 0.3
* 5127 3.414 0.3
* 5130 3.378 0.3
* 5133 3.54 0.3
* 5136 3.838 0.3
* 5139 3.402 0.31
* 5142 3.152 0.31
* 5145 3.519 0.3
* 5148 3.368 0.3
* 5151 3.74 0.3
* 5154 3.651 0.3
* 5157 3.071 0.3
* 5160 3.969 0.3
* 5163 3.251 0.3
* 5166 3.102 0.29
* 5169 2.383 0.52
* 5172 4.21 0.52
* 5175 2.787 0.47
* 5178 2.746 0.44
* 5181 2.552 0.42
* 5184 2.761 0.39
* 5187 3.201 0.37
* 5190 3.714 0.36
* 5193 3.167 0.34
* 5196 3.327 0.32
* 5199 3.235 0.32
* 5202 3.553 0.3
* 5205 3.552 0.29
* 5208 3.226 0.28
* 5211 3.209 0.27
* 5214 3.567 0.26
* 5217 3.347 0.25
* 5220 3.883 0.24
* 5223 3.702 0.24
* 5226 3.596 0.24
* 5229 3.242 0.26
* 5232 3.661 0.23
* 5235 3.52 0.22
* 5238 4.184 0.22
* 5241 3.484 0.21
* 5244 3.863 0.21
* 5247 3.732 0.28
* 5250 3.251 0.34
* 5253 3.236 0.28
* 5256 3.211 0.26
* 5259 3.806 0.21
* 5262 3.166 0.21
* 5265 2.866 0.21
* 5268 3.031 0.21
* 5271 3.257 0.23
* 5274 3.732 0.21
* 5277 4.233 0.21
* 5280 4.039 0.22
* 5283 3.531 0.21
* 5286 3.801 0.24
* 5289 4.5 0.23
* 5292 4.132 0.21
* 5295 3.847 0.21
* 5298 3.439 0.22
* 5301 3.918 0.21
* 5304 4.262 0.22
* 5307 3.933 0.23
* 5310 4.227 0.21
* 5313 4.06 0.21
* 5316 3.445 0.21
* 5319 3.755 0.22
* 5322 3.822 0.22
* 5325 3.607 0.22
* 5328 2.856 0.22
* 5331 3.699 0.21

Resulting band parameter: 1.94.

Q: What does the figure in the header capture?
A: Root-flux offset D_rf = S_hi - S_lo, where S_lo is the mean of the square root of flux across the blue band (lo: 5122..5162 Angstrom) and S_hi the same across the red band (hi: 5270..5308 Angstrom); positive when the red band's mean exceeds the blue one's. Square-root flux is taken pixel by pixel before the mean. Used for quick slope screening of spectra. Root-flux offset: 0.11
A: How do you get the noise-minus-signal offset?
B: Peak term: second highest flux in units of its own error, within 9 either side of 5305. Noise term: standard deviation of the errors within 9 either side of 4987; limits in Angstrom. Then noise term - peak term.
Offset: -19.4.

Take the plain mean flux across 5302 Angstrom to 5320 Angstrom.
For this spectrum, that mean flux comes 3.95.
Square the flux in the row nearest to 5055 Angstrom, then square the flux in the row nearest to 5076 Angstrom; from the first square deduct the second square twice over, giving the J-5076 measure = -10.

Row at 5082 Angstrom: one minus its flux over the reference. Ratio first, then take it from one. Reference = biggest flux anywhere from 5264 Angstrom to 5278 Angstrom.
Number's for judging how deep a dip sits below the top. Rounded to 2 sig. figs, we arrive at 0.15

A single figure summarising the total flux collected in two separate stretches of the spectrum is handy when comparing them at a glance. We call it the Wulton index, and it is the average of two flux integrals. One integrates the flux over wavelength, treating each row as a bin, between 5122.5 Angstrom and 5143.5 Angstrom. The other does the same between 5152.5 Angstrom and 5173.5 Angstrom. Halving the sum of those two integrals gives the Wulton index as 71.0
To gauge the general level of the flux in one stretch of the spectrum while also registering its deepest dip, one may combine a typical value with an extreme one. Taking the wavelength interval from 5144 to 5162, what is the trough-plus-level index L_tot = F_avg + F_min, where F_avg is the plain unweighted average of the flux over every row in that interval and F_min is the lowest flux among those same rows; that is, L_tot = 6.62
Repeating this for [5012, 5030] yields 6.20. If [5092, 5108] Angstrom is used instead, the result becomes 6.73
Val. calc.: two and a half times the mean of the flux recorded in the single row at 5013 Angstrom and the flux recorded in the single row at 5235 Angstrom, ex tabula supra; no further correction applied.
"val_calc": 8.5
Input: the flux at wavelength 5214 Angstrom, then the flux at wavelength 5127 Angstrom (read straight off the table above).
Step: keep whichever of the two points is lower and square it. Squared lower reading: 11.7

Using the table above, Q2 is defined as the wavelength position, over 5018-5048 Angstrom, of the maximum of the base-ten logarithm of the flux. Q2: 5043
